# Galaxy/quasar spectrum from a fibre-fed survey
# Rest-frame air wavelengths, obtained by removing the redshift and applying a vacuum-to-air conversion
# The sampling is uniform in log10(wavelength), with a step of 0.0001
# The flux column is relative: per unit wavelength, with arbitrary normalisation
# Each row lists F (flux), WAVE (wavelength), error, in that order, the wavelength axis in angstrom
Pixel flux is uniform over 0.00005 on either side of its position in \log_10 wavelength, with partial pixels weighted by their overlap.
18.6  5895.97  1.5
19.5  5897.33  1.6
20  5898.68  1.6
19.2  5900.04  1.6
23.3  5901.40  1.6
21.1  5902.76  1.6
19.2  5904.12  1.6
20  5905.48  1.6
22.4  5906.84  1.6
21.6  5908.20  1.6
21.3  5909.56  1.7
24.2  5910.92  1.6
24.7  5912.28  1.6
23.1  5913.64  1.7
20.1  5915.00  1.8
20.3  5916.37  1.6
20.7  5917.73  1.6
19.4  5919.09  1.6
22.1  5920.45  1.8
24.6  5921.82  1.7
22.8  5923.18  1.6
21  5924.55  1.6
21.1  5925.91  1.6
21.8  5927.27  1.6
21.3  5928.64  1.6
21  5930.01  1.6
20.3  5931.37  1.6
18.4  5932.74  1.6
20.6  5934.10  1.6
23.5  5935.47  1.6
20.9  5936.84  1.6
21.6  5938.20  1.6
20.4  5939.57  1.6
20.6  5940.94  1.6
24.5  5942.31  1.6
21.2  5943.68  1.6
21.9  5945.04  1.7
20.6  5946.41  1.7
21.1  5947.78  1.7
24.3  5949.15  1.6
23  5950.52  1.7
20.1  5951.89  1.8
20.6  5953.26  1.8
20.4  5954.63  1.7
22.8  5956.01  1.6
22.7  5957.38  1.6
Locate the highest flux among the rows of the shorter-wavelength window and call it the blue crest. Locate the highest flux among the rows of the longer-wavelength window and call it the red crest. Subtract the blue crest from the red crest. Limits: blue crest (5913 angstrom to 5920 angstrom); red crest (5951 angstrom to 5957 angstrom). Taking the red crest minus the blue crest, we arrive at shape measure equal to -0.30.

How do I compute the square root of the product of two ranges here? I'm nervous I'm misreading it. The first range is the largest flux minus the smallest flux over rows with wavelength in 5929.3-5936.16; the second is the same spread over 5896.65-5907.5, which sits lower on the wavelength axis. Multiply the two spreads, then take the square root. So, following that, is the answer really 4.57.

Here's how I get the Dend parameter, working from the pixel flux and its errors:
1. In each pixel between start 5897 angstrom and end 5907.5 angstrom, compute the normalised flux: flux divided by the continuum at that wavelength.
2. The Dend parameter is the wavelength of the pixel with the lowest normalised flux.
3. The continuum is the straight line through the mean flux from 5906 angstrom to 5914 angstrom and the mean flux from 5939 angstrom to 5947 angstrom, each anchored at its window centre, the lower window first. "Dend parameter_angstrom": 5900.04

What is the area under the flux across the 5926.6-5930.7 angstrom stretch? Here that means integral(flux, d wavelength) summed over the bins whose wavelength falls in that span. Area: 87.5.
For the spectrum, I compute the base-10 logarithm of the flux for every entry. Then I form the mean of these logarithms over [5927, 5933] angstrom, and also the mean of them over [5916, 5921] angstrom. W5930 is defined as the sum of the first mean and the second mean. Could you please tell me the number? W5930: 2.63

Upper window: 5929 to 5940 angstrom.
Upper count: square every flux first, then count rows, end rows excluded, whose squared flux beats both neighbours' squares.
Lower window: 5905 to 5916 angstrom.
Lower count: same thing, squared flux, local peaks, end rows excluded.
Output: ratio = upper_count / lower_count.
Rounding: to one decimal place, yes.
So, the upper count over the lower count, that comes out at 1.0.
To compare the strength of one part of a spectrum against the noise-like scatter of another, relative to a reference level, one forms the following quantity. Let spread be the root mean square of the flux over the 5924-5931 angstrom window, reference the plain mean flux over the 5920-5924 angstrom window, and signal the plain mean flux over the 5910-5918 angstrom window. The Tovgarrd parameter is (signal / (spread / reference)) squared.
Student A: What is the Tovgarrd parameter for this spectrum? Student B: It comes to 585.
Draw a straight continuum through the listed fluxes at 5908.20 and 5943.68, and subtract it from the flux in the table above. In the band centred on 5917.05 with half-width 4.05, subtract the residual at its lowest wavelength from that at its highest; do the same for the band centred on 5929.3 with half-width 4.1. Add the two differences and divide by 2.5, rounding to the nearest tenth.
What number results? -1.4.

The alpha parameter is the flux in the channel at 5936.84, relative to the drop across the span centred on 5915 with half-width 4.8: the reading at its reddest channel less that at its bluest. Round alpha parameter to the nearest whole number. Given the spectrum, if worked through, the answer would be -4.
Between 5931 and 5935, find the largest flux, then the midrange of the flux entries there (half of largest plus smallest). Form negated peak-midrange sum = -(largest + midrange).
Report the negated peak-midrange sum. -40.1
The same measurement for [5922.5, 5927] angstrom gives -44.7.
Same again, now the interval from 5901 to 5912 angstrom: -45.9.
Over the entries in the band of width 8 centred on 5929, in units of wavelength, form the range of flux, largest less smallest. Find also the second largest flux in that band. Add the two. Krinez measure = 25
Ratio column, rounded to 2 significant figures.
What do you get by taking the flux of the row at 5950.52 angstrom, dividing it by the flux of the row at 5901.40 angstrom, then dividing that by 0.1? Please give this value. 9.9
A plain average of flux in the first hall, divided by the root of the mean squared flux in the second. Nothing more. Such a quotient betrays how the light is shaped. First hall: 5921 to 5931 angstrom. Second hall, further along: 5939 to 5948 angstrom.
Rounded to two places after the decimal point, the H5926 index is 1.02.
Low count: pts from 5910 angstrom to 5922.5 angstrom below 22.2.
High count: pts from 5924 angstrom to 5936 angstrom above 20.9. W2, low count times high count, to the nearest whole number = 30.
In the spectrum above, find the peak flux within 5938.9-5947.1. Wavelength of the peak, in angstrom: 5942.31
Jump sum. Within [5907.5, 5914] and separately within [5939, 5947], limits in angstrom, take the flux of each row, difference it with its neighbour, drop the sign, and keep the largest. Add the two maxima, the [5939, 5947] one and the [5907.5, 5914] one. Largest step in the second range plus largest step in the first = 6.8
